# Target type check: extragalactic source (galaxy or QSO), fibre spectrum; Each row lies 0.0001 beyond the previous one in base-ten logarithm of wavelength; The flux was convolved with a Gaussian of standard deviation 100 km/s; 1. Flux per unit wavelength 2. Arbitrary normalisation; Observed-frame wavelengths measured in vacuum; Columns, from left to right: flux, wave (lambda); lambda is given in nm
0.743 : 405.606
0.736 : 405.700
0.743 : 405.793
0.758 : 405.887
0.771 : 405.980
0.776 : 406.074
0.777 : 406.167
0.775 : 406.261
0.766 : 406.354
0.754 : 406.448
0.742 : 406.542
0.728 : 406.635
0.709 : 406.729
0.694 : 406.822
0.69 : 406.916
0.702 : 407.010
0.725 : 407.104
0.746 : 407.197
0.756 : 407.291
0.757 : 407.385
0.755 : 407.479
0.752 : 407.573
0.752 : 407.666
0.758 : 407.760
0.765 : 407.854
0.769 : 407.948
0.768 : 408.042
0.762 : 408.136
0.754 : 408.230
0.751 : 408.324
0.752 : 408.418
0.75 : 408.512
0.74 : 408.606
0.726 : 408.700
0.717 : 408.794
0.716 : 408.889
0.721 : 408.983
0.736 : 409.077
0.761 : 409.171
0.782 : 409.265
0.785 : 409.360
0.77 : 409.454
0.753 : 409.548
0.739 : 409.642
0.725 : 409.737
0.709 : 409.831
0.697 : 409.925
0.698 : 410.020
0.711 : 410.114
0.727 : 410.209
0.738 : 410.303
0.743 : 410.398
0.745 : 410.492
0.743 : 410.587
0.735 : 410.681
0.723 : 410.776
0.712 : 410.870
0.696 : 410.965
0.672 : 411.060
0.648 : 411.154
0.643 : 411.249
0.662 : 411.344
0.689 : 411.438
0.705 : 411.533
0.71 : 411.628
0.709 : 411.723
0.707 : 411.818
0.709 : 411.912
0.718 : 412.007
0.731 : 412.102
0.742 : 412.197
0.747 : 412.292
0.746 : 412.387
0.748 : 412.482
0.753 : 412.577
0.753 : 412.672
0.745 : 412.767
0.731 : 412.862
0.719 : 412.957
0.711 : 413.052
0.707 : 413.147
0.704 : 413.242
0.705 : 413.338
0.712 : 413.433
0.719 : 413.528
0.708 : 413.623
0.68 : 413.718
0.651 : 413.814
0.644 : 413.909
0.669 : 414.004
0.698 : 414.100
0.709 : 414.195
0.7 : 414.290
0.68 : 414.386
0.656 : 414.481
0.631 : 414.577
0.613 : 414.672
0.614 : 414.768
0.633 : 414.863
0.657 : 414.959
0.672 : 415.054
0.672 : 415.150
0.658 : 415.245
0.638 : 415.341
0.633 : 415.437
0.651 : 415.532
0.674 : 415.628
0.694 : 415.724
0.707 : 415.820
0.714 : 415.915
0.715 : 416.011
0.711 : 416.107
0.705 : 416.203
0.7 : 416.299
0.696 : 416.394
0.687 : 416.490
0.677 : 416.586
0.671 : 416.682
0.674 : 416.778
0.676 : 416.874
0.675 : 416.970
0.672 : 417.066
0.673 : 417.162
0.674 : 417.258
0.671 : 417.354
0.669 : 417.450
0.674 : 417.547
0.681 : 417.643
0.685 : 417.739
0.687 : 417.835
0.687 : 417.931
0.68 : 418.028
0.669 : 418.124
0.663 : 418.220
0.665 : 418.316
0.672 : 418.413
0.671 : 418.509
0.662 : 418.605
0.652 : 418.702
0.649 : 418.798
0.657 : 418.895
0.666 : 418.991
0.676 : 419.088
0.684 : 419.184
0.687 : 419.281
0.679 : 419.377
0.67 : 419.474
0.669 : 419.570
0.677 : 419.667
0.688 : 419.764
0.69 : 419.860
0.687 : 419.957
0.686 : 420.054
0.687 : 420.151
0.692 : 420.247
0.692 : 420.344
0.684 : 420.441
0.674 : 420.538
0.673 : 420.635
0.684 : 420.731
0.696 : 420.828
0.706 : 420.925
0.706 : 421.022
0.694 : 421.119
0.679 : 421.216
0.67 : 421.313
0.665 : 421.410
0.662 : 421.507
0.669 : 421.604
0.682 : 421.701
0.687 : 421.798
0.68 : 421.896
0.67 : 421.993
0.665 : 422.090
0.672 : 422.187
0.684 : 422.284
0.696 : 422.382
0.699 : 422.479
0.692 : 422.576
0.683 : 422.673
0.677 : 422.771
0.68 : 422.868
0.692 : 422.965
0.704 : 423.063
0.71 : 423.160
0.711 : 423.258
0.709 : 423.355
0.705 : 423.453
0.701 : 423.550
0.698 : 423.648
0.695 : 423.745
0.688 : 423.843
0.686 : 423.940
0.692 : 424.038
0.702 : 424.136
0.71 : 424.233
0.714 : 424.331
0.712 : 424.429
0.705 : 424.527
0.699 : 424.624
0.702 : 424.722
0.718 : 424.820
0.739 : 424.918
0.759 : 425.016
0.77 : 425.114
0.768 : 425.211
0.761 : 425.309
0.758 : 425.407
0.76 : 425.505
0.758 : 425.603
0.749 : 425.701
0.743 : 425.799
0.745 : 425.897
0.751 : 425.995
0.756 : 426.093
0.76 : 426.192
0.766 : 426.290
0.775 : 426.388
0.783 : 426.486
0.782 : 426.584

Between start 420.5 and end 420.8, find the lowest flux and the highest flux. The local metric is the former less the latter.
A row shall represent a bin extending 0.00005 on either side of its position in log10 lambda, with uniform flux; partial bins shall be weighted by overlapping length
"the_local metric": -0.011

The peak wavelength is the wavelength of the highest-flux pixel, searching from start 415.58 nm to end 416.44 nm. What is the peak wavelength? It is 416.011 nm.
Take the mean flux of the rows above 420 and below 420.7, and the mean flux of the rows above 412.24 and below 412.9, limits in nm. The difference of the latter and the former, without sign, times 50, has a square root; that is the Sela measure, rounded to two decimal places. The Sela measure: 1.76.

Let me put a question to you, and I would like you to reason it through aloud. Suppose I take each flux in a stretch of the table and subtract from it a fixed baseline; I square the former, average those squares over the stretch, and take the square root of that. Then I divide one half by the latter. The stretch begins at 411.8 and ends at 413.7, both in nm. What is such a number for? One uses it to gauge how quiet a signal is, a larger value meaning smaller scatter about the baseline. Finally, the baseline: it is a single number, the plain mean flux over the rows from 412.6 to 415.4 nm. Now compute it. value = 11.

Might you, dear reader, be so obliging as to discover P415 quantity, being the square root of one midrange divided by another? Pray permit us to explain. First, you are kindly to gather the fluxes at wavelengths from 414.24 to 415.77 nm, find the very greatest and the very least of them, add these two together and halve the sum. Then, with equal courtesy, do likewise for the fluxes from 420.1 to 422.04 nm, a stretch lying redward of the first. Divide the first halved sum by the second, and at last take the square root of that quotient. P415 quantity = 0.98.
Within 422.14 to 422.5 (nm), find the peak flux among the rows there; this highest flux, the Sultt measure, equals 0.699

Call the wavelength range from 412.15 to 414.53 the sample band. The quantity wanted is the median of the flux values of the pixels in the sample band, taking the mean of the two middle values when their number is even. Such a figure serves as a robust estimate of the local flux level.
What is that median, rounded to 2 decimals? 0.71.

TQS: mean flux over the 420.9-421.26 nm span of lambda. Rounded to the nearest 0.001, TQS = 0.696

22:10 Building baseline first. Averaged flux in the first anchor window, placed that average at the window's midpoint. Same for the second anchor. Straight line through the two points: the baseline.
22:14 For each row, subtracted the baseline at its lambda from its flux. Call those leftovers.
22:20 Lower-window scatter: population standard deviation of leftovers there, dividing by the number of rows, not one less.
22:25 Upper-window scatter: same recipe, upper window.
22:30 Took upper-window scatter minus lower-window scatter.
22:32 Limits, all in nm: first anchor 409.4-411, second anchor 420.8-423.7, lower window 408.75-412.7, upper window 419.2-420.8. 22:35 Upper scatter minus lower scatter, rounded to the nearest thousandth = -0.023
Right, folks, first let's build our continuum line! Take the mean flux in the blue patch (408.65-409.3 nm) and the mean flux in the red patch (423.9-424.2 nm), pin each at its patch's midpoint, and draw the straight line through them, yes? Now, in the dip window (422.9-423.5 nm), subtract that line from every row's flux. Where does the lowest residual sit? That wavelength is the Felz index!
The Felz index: 422.965 nm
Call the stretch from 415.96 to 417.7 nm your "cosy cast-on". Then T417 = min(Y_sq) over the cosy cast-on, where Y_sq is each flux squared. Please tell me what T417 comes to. 0.448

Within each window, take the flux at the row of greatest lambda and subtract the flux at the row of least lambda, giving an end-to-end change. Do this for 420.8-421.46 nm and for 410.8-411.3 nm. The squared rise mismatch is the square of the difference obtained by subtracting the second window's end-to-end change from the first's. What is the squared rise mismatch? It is 0.0014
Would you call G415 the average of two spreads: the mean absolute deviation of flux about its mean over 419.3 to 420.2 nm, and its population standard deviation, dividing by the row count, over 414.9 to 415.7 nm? 0.011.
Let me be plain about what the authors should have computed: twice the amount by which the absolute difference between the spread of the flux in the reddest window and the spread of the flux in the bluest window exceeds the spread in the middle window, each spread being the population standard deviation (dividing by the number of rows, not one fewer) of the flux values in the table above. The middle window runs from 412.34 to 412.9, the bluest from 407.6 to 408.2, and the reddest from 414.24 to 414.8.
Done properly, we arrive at 0.039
